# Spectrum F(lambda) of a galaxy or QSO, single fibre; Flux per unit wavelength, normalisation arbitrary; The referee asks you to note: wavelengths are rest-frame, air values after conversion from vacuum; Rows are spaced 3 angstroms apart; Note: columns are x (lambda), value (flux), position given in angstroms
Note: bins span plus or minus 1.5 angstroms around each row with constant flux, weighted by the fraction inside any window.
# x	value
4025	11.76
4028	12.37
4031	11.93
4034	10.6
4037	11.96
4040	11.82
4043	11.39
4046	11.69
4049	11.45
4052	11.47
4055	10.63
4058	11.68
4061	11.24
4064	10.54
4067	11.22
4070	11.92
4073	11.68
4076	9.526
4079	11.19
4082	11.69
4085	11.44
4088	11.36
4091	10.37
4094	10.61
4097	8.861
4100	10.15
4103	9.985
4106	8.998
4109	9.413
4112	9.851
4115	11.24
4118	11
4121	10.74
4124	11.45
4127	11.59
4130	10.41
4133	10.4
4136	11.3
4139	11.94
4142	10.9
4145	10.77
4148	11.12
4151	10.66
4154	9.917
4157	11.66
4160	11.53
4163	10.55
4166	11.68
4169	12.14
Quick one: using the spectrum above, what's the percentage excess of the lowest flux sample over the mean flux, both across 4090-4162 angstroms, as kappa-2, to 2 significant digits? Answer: -17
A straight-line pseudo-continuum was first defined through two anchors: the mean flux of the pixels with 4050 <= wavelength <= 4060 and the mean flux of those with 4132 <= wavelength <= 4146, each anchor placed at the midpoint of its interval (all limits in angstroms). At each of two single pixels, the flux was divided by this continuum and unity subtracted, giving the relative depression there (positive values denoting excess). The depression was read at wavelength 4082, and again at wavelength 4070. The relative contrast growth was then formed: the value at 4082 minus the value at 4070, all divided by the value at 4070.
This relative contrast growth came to -0.3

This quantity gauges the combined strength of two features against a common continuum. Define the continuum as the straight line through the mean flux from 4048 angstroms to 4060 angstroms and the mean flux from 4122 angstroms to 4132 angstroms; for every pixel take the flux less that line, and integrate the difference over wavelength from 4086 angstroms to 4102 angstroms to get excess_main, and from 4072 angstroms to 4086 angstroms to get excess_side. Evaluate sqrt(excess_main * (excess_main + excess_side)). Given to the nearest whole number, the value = 15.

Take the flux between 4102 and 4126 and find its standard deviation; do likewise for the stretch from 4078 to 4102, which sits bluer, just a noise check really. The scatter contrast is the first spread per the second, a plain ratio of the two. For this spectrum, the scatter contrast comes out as 0.97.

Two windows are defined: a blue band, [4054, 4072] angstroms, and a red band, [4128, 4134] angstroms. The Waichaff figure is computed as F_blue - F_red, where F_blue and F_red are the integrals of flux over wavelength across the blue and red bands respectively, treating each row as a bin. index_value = 139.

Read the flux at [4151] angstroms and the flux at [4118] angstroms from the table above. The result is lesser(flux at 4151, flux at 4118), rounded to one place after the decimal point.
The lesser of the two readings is 10.7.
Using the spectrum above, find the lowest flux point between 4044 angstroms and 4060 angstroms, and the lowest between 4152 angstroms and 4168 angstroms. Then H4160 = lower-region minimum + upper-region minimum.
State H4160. 20.5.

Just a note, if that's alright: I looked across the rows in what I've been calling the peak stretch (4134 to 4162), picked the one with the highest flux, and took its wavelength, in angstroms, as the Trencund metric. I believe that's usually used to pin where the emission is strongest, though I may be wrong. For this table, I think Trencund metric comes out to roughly 4139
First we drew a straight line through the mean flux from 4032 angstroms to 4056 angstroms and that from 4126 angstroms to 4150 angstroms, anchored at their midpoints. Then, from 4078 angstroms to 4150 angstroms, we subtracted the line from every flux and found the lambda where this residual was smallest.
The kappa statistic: 4097 angstroms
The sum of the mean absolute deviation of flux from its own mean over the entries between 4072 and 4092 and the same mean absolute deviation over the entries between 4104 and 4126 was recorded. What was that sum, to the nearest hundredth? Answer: 1.45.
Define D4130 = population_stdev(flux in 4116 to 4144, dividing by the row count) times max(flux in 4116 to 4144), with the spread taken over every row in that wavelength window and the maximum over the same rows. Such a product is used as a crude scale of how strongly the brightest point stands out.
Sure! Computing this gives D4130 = 6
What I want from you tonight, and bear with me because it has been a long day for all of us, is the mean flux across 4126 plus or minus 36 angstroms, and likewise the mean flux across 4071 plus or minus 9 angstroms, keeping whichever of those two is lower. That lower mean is 10.6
